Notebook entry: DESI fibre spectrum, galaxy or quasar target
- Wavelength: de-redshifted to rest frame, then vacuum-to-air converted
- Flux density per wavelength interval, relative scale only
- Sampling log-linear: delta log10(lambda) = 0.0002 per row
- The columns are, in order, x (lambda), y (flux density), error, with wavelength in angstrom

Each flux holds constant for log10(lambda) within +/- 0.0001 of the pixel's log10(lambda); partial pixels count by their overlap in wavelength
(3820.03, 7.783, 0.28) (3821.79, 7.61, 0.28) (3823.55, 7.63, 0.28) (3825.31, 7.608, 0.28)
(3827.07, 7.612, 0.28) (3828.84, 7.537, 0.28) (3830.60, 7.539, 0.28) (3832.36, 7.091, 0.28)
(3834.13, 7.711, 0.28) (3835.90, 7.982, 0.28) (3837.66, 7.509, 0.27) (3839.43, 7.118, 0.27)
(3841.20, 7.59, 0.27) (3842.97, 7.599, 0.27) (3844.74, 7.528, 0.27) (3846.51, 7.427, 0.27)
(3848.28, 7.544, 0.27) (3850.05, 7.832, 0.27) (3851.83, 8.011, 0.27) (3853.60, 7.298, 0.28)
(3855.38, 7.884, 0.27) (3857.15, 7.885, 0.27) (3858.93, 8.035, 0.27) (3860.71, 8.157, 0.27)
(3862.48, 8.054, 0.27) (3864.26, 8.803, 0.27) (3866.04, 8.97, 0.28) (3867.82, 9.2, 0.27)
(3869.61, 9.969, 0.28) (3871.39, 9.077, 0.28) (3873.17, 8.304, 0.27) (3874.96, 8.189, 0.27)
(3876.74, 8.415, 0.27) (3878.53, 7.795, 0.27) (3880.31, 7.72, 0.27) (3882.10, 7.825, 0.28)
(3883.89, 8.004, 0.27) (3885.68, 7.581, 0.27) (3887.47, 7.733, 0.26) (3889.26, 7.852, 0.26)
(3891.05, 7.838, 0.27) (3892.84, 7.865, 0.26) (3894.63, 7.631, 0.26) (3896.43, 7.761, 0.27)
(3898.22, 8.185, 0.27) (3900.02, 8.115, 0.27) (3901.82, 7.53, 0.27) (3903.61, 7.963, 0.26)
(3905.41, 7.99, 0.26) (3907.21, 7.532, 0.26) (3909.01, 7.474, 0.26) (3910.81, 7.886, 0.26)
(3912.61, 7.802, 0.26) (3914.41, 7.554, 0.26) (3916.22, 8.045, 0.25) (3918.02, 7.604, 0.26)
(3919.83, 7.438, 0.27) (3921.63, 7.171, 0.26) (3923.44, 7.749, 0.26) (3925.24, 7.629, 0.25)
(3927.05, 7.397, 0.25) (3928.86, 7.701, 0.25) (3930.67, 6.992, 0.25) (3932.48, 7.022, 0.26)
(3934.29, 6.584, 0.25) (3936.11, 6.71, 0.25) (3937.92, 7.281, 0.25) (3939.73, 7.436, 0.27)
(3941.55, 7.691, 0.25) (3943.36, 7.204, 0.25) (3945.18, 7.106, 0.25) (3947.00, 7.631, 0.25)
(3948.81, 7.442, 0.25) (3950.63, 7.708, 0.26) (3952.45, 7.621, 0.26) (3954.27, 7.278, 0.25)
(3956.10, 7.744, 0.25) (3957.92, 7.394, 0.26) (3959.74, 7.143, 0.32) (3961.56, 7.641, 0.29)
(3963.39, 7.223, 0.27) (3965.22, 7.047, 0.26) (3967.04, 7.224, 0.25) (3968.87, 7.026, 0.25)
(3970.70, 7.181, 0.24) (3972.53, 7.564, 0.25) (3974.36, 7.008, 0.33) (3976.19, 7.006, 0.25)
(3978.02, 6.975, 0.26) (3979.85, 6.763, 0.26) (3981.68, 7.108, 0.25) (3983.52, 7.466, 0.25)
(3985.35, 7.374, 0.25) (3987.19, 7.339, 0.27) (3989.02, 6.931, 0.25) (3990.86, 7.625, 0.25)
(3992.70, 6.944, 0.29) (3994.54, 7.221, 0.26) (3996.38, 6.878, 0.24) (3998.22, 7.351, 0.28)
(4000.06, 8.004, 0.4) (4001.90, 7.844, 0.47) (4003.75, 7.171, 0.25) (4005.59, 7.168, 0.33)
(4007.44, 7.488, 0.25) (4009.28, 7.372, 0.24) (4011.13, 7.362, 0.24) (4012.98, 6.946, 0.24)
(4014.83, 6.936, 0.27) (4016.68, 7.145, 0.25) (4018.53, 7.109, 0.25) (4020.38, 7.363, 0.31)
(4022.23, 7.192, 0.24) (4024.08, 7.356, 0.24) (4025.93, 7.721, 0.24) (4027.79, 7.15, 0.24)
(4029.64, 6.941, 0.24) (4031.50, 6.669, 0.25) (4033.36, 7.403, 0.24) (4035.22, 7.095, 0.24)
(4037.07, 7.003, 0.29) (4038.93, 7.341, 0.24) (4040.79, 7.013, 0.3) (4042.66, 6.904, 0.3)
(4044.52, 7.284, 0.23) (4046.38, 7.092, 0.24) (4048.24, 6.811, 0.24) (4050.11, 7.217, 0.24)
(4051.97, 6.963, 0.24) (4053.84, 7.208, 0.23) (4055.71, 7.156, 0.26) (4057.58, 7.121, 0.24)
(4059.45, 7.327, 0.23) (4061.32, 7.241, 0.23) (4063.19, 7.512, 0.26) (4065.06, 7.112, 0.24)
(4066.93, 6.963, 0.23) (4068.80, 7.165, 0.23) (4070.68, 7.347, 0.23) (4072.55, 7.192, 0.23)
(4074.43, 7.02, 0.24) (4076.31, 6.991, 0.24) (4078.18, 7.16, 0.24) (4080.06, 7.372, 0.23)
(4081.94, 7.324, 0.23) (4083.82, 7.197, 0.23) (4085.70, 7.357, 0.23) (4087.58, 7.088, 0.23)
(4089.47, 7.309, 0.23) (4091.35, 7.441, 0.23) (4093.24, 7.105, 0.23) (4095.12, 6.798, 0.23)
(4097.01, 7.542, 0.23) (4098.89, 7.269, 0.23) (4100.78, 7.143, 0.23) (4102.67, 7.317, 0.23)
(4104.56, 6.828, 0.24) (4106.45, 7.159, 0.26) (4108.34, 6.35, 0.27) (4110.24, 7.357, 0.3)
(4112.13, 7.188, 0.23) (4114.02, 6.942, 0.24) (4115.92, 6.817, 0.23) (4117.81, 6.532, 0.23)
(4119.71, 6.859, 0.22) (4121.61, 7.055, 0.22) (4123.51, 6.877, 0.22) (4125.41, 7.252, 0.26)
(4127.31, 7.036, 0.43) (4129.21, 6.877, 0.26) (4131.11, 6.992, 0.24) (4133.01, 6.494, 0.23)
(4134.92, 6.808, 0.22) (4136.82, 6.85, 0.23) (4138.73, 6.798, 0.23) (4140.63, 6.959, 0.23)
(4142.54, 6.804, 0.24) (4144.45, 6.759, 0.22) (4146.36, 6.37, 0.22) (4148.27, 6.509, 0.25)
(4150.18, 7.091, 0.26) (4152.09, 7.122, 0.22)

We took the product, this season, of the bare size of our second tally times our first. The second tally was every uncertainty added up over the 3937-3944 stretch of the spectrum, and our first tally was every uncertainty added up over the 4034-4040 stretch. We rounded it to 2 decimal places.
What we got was 0.79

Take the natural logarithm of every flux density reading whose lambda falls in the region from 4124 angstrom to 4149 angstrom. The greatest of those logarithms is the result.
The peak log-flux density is 1.98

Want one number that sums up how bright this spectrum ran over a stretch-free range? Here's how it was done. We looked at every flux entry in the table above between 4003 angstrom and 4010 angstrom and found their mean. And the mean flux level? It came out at 7.3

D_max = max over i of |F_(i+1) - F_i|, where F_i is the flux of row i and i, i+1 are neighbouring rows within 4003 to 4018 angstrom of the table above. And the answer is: 0.42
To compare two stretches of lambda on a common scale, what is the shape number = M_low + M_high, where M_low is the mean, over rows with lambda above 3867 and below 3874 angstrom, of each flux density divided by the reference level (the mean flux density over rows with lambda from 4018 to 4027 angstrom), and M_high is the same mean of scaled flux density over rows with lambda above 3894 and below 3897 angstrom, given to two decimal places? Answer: 2.29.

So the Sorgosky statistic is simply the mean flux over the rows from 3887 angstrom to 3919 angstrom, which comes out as 7.8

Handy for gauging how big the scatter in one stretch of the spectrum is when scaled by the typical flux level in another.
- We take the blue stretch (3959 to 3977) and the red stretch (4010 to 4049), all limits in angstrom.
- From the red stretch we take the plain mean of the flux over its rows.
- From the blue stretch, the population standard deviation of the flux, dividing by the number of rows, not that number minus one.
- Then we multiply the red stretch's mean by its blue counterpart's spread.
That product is 1.5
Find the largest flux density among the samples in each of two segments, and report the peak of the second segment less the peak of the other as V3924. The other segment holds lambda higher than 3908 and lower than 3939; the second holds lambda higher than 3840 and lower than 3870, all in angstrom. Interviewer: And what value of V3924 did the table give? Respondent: 1.9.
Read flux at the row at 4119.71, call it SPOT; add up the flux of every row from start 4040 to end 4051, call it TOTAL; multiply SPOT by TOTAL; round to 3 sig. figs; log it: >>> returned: 290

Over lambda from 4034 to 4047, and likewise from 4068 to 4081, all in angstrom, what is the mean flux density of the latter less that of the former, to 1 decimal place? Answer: 0.1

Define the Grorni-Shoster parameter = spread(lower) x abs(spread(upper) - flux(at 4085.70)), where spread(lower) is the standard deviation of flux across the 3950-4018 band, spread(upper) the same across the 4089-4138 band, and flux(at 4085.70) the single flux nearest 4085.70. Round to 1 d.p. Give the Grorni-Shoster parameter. 2.1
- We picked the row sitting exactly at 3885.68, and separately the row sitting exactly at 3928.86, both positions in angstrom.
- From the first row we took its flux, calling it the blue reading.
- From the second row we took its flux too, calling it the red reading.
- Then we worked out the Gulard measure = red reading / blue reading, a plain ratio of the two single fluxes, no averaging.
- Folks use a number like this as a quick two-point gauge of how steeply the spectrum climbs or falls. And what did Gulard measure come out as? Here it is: 1.02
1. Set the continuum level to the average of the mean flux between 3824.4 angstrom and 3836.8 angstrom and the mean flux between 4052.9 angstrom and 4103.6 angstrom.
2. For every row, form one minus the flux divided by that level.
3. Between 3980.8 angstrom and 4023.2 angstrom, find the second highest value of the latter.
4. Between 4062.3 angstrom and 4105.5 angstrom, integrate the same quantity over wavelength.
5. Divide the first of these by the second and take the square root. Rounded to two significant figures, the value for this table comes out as 0.23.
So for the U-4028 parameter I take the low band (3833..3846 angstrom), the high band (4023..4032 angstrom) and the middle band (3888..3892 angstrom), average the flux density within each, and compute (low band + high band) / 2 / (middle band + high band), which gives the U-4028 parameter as 0.491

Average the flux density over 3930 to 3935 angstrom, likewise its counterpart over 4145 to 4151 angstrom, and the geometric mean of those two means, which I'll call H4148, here 6.8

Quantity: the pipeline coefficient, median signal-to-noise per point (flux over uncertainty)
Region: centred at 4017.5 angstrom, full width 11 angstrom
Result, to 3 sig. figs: 28.5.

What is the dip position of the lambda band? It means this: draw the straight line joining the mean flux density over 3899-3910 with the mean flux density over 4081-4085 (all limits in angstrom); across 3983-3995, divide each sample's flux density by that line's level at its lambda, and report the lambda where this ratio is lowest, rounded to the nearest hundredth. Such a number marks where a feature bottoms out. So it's 3989.02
